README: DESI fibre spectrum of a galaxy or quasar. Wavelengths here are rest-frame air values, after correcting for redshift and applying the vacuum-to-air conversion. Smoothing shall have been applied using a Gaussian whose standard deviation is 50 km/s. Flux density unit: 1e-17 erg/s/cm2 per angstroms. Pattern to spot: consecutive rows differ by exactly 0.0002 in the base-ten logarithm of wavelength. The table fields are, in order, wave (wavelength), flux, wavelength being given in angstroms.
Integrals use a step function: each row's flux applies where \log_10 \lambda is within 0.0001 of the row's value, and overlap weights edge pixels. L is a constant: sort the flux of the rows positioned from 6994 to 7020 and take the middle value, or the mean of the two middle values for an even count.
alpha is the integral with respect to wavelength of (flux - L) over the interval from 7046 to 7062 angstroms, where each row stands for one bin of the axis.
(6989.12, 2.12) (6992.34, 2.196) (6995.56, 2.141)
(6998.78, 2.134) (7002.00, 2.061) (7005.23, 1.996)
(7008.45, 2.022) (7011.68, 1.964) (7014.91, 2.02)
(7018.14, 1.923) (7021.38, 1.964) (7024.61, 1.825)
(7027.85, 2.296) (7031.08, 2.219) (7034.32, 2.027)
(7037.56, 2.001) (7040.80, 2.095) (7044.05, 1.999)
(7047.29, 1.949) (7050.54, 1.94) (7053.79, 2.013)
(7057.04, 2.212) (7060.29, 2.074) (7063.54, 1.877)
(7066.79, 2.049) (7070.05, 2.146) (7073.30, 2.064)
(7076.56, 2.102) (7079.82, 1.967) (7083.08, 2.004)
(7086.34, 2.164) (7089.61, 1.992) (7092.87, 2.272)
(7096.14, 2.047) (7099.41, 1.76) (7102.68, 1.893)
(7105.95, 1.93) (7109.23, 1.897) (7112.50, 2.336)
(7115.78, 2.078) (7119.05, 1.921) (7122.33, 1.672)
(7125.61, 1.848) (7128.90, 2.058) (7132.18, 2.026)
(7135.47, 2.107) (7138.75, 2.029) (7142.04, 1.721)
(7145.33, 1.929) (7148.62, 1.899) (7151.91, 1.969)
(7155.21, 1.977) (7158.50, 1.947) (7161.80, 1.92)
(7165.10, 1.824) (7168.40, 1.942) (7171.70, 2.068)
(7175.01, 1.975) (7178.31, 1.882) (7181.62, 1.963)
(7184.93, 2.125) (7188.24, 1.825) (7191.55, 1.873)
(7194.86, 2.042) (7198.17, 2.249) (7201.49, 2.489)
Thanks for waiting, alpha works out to 0.3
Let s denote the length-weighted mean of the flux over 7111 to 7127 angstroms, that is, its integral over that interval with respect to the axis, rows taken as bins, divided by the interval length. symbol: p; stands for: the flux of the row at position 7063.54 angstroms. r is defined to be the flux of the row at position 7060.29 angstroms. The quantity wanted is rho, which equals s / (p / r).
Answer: 2.18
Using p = 1.877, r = 2.074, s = 1.97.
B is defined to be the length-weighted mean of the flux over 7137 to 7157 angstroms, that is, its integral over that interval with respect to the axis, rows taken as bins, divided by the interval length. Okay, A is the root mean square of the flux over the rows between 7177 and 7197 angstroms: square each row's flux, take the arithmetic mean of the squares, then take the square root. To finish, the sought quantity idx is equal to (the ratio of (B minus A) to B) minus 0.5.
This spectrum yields -0.52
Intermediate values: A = 1.95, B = 1.92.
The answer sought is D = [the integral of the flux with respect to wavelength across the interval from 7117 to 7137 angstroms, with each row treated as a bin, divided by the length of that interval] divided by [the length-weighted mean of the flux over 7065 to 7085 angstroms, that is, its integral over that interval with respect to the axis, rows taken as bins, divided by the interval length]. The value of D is 0.94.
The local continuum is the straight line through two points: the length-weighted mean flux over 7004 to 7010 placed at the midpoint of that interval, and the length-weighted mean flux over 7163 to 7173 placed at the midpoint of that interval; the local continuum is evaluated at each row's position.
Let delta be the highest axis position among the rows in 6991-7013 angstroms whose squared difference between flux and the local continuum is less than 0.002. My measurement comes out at 7008.45 angstroms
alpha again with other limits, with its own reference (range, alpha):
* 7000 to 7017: -0.1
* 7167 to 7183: -0.9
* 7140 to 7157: -2.0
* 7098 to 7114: -0.9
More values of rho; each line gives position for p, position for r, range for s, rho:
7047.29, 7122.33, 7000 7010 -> 1.74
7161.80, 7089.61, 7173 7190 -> 2.03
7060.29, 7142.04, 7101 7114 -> 1.67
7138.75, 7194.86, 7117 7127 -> 1.84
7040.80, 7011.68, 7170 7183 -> 1.85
